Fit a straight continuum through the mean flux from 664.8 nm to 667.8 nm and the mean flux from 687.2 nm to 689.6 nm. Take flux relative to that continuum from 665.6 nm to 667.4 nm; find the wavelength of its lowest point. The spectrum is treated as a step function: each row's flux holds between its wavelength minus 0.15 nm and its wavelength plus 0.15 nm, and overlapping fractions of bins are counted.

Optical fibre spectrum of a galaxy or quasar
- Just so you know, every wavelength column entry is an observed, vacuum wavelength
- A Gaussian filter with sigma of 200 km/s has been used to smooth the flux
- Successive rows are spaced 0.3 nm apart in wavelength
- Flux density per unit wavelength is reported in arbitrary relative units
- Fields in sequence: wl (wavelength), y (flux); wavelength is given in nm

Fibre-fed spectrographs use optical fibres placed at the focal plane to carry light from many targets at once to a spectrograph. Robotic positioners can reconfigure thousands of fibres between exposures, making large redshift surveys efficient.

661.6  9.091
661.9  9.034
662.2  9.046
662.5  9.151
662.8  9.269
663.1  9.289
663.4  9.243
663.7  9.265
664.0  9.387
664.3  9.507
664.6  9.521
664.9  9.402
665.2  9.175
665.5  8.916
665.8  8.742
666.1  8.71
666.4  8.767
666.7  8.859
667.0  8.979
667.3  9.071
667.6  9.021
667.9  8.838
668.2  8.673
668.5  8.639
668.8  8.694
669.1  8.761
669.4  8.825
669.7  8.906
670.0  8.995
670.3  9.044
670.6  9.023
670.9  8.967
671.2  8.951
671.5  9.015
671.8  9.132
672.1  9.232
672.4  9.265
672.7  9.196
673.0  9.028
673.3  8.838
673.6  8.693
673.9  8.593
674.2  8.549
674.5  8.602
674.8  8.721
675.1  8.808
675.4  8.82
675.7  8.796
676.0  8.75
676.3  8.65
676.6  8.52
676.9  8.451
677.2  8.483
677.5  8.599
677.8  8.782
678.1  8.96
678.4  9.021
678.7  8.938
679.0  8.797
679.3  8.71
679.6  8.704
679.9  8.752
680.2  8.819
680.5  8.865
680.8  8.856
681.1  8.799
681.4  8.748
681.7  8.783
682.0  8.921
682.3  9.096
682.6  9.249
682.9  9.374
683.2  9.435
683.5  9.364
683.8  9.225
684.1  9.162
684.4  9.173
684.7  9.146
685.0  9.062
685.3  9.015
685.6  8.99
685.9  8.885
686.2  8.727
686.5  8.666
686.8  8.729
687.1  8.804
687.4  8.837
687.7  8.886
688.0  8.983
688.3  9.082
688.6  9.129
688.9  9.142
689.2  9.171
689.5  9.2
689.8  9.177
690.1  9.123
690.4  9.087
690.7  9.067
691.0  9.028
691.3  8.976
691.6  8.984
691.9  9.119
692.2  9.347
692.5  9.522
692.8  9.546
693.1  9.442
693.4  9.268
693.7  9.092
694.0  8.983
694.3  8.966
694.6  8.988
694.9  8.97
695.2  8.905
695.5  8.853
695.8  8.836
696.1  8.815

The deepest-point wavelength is 666.1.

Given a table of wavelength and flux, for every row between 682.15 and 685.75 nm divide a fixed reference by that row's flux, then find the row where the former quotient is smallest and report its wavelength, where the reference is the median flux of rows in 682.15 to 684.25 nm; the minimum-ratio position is 683.2 nm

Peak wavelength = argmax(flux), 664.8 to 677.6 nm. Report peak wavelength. 664.9 nm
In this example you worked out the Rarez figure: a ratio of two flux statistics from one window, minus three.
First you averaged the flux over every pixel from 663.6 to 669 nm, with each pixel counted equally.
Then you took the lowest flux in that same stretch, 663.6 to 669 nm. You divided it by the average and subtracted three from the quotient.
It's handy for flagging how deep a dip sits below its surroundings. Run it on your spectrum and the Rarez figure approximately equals -2.04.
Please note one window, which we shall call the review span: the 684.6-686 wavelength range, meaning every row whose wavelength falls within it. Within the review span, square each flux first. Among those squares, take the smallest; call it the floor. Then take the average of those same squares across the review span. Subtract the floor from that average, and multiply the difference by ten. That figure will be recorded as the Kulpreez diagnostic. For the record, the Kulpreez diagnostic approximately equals 24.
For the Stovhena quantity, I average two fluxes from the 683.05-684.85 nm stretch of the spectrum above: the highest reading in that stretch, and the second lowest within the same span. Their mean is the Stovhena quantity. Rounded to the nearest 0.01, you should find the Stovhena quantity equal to 9.30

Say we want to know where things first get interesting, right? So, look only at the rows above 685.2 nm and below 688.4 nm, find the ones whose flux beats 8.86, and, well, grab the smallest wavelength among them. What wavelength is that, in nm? 685.3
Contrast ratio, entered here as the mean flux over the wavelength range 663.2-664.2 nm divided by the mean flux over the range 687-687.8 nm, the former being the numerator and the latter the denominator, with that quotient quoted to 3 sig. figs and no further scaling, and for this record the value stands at 1.05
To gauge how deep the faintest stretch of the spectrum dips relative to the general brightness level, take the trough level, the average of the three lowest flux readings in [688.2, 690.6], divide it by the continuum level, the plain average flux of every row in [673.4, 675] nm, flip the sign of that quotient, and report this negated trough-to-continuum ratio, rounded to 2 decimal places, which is -1.05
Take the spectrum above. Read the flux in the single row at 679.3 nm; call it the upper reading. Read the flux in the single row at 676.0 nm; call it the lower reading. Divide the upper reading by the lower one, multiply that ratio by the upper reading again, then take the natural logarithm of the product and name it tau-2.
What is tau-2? 2.16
